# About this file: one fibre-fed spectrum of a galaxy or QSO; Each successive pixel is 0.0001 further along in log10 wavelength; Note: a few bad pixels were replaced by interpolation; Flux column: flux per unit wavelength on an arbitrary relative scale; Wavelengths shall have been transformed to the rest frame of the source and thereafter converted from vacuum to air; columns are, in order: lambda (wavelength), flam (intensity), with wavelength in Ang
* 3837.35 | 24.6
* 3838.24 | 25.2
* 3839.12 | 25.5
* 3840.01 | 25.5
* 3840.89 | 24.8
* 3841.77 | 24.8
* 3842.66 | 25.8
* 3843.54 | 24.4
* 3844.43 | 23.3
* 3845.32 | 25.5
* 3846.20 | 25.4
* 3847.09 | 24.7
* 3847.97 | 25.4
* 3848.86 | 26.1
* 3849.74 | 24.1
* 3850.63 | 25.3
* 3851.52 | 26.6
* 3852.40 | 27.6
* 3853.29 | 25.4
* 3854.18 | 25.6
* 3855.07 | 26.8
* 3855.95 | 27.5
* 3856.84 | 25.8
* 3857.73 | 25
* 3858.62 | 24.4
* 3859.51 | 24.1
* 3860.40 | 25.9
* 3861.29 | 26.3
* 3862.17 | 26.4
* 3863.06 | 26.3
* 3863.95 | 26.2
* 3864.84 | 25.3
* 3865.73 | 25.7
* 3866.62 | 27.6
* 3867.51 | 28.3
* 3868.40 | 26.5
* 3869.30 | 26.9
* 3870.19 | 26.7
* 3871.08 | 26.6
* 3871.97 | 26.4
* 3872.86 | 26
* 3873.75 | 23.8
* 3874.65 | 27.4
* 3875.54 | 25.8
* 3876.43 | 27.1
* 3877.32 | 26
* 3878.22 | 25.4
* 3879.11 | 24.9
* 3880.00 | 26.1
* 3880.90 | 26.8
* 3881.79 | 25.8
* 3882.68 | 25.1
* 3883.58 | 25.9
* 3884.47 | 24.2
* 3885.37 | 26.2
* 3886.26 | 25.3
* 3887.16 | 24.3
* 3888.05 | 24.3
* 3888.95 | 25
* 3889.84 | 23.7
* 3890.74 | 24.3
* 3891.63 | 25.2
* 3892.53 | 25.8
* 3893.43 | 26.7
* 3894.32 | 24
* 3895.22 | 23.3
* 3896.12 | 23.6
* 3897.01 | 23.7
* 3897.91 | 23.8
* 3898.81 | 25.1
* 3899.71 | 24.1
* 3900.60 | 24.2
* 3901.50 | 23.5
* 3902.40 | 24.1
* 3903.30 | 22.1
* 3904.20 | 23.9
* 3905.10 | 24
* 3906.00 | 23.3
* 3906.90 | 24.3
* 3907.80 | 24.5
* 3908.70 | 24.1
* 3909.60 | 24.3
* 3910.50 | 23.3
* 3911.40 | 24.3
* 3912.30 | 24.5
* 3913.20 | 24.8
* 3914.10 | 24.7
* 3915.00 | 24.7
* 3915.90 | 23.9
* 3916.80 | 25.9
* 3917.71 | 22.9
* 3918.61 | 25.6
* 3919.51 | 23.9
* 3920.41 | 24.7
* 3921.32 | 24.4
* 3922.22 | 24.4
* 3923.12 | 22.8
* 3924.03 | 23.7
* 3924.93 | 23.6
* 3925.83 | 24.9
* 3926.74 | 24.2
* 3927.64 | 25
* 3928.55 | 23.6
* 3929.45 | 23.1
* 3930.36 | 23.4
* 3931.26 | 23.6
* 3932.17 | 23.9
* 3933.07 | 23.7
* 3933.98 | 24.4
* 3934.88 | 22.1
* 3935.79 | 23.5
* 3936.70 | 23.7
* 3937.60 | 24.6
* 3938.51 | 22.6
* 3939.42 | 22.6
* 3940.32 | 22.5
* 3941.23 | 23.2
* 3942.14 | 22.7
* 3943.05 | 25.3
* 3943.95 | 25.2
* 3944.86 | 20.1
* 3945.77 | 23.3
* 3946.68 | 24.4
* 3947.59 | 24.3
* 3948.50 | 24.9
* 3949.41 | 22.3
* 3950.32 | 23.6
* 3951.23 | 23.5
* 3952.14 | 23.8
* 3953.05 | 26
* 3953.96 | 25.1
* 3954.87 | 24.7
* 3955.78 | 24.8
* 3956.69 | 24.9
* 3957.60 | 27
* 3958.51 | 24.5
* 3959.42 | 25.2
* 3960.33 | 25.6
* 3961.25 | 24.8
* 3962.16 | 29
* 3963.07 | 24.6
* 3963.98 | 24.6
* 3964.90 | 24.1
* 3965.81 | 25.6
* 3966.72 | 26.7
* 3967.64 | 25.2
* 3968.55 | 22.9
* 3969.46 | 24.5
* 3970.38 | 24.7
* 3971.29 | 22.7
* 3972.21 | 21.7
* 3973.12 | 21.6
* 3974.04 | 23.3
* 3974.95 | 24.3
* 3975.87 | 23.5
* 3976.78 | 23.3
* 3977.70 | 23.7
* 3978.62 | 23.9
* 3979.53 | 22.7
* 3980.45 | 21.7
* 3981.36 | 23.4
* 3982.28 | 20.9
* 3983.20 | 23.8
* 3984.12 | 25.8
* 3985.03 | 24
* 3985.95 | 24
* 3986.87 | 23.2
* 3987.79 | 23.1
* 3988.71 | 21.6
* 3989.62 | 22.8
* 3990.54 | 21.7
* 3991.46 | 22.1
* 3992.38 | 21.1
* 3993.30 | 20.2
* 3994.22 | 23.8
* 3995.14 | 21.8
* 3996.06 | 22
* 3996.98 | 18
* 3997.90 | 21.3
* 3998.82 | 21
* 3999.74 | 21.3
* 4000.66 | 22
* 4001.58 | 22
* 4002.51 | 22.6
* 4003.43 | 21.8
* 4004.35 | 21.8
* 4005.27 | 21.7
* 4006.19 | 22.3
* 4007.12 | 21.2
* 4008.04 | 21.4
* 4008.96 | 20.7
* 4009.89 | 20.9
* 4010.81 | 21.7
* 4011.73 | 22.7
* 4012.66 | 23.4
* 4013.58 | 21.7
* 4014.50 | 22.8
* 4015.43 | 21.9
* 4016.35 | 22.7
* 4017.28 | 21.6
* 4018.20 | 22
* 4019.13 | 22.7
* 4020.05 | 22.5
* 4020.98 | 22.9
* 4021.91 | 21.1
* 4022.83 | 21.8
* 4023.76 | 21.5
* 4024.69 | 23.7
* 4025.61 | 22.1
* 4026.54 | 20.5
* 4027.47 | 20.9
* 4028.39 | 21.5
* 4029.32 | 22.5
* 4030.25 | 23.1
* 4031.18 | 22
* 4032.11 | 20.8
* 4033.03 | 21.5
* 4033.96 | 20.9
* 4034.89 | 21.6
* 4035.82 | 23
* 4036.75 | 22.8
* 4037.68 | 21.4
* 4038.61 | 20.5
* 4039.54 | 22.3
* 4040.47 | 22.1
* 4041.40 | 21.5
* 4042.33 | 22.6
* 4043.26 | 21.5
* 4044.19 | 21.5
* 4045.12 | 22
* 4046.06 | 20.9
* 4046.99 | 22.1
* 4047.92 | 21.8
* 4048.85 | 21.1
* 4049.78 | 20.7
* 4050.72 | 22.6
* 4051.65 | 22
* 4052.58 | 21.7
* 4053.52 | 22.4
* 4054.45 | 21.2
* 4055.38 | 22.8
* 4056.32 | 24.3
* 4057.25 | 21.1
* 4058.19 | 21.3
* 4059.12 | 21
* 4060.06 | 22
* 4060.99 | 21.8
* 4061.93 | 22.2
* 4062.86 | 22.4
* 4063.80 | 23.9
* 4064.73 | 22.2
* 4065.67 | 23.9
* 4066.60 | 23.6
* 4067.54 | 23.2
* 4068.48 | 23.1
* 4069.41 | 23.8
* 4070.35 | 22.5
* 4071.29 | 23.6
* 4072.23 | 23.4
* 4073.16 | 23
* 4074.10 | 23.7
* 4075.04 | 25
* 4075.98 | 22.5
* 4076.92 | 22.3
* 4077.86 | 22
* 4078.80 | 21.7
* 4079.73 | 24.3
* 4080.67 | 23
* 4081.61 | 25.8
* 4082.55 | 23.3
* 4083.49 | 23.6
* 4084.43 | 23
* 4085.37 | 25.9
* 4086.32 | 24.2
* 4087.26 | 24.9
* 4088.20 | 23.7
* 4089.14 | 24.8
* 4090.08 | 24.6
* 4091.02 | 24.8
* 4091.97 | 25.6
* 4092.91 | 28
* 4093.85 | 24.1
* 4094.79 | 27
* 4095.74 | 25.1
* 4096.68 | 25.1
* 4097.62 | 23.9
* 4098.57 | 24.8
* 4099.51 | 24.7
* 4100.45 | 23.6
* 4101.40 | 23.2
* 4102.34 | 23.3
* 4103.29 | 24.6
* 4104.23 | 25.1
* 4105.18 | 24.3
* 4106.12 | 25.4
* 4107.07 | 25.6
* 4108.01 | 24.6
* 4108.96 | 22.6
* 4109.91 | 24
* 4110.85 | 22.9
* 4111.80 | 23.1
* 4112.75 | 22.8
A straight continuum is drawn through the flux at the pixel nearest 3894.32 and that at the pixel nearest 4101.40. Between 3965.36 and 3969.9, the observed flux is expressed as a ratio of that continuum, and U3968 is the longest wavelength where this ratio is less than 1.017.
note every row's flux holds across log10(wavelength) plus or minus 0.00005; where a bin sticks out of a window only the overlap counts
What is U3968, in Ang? 3968.55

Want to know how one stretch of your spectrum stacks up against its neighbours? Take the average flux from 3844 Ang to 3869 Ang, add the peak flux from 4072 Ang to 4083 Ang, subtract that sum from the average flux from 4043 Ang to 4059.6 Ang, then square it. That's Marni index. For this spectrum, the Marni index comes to 891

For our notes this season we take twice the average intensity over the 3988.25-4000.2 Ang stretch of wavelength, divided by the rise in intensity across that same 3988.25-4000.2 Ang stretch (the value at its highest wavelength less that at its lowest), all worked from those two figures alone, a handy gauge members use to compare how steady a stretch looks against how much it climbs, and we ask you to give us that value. -143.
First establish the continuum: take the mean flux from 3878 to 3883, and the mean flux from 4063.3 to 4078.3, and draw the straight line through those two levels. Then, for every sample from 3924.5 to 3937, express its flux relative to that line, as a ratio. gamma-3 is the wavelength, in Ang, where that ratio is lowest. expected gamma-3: 3934.88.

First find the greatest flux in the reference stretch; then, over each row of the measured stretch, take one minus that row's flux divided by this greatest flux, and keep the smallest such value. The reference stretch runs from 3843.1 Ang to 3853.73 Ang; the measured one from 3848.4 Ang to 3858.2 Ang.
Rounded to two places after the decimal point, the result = 0.00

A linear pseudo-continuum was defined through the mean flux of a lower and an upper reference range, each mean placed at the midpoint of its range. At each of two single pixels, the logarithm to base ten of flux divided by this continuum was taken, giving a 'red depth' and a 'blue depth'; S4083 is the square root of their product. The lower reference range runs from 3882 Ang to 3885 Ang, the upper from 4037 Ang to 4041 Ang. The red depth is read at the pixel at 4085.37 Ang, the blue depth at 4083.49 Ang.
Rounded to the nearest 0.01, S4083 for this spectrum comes 0.08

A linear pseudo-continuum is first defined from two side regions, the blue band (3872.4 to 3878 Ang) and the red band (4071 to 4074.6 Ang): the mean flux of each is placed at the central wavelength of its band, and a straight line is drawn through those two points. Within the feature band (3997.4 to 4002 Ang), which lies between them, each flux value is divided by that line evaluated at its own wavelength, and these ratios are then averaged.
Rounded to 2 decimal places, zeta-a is 0.88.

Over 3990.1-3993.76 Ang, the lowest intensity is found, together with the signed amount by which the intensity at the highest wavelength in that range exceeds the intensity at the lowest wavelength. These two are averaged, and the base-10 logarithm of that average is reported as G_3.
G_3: 0.97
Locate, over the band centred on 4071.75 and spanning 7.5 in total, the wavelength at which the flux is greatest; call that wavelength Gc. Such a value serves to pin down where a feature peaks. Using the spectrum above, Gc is 4075.04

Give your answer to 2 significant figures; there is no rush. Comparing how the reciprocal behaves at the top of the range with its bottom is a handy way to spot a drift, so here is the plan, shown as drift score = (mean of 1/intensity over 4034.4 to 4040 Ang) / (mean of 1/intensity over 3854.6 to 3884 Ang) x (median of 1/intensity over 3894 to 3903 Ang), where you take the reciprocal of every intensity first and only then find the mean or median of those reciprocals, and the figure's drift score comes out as 0.050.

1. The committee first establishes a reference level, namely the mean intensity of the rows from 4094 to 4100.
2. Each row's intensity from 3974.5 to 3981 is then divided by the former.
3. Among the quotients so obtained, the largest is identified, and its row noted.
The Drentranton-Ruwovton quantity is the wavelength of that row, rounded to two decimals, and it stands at 3974.95 Ang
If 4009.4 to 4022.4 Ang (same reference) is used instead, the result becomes 4012.66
